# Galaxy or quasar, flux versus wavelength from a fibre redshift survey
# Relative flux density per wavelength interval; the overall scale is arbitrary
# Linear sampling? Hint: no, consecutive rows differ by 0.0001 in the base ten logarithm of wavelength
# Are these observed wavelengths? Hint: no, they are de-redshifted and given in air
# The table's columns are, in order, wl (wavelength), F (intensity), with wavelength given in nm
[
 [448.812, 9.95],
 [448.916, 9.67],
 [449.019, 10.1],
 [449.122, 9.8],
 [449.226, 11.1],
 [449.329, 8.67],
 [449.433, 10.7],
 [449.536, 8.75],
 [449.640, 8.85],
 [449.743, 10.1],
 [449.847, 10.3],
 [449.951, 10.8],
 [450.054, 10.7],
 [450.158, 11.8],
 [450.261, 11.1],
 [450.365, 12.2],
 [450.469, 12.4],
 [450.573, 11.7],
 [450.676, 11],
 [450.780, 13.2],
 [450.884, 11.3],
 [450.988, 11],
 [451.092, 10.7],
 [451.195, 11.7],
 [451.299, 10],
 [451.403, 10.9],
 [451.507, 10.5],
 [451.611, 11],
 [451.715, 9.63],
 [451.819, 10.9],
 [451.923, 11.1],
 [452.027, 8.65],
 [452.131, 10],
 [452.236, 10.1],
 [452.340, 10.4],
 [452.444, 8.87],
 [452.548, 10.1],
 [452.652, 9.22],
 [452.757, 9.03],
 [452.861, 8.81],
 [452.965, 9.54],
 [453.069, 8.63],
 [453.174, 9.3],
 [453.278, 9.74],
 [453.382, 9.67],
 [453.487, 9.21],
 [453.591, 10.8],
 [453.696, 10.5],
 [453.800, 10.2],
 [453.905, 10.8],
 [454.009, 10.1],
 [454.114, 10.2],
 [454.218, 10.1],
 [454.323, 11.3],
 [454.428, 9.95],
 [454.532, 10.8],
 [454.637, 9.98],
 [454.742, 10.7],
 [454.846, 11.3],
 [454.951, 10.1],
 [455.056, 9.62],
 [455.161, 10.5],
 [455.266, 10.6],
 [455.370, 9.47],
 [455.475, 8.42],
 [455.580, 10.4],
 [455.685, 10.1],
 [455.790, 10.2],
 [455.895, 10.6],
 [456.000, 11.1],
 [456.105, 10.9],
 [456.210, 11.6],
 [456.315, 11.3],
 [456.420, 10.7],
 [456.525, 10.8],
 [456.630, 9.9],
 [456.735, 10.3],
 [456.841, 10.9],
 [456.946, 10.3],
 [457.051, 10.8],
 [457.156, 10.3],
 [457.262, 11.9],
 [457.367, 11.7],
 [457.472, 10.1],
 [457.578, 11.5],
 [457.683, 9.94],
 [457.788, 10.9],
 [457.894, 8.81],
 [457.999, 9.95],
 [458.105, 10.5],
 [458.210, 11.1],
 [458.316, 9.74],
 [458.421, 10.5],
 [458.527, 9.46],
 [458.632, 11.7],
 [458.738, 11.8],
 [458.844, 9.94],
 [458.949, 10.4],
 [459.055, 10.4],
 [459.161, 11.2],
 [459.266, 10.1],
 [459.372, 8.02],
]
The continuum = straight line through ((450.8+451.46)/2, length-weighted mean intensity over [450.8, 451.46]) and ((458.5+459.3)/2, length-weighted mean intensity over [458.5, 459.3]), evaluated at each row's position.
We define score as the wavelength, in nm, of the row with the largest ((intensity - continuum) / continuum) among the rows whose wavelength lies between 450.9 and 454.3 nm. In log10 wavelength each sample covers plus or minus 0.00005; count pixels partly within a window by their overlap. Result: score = 451.195 nm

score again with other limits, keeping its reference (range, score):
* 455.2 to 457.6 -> 457.262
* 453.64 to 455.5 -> 454.846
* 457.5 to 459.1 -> 458.738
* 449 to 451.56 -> 450.780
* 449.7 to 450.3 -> 450.158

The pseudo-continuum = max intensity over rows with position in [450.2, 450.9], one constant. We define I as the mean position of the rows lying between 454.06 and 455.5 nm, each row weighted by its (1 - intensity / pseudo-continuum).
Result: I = 454.84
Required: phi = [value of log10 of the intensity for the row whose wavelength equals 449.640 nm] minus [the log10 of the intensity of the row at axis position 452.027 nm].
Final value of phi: 0.01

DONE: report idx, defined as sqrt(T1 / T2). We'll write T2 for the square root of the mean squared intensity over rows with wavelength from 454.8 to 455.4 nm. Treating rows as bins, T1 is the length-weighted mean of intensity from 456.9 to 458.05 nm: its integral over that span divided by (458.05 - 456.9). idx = 1.01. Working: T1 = 10.6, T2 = 10.3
